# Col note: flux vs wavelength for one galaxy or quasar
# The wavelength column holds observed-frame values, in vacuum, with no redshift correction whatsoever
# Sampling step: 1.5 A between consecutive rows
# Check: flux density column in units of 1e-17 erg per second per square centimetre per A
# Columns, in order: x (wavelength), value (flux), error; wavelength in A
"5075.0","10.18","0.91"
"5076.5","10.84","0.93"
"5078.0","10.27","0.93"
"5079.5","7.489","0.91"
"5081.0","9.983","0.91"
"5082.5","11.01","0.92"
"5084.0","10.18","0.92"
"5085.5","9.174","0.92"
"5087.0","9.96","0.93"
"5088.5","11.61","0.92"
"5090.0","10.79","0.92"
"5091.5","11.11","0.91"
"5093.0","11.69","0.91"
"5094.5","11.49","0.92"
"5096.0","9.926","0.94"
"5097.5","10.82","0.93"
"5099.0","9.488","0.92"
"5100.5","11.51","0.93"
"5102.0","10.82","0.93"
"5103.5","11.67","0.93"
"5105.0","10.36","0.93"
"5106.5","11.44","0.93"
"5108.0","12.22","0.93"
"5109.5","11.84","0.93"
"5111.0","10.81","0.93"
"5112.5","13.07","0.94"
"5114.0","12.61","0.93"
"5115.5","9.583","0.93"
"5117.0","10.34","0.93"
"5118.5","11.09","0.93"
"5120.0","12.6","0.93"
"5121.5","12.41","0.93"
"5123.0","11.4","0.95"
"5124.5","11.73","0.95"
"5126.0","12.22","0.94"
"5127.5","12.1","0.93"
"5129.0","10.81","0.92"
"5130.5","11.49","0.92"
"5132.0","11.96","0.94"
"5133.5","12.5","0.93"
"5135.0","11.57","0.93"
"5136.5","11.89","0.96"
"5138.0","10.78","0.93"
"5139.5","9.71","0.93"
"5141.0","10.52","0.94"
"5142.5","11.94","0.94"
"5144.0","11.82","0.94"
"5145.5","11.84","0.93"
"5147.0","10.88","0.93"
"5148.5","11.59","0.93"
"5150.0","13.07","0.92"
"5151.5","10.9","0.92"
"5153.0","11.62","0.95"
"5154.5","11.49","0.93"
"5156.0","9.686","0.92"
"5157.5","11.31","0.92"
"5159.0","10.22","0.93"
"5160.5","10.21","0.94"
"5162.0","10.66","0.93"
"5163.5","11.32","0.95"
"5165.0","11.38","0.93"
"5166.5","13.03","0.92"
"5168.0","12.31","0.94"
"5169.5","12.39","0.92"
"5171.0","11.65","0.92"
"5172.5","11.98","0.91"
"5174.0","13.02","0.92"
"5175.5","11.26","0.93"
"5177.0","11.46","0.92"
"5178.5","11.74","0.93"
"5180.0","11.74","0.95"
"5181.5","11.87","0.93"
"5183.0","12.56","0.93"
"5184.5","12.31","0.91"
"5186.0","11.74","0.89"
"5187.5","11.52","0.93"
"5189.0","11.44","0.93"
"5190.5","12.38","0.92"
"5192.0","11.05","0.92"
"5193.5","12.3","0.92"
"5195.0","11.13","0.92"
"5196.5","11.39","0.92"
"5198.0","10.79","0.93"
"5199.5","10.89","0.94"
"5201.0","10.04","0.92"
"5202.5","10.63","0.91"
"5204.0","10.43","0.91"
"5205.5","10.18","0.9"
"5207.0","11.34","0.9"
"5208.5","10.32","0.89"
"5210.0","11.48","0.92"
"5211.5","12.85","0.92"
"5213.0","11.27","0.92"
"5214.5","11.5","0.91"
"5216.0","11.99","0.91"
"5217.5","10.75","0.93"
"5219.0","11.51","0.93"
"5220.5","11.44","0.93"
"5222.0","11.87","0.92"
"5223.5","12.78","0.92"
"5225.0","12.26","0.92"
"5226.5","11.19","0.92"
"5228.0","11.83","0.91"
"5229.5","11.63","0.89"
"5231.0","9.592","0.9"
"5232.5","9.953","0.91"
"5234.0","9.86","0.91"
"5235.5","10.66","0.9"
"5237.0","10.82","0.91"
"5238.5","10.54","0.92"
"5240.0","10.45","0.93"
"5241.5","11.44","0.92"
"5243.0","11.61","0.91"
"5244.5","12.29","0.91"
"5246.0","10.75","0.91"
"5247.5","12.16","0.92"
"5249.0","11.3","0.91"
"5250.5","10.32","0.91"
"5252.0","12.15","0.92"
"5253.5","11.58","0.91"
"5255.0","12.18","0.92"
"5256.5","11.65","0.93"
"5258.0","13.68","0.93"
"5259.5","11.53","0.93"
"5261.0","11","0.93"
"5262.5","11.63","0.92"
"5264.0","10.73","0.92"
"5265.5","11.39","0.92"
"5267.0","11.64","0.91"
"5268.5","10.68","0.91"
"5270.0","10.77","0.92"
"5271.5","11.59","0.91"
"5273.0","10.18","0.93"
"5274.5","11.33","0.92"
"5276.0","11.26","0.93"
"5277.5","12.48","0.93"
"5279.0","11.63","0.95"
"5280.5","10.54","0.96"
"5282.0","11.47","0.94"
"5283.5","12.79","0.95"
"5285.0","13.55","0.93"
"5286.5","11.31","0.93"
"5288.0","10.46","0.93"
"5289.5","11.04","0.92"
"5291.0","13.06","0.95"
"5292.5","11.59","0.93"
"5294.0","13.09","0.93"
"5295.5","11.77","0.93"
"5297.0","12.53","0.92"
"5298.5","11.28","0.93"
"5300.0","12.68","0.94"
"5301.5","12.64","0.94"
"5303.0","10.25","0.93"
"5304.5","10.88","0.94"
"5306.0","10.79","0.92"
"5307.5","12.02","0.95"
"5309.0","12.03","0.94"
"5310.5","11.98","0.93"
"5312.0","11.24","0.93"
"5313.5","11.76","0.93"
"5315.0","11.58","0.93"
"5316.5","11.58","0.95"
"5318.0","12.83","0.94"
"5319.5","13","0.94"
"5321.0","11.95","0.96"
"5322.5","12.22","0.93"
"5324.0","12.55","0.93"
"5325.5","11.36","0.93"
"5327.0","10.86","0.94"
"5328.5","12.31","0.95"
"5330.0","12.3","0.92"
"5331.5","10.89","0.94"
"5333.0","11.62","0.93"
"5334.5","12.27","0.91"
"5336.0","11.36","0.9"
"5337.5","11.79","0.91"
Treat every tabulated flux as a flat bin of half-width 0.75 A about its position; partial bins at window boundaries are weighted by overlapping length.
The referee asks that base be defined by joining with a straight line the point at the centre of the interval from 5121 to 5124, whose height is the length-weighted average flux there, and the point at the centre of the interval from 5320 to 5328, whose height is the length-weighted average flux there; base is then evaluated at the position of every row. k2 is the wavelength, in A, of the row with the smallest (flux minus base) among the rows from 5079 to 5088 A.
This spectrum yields 5079.5 A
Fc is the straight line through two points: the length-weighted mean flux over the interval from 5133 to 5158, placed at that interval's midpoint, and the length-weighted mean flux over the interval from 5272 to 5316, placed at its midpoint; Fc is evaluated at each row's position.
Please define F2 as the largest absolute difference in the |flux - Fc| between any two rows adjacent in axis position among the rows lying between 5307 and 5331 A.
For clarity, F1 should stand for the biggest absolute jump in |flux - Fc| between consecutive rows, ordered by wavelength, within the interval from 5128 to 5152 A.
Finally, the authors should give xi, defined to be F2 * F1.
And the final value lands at 1.6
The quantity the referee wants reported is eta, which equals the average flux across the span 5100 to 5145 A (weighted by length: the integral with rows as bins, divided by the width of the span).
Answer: 11.5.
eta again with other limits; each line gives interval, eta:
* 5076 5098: 10.4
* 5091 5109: 11.1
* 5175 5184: 11.8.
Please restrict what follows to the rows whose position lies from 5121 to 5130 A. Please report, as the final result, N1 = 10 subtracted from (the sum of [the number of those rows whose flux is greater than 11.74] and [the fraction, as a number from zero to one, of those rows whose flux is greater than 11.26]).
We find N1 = -6.2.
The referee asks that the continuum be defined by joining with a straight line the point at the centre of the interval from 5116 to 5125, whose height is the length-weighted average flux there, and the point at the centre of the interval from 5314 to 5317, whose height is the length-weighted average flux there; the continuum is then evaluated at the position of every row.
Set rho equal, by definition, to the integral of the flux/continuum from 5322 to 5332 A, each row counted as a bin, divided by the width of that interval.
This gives 1.02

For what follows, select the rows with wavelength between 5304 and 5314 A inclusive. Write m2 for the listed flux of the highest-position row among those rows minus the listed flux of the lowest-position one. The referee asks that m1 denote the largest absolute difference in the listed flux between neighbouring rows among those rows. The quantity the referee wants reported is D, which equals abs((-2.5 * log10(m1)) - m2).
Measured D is 1.1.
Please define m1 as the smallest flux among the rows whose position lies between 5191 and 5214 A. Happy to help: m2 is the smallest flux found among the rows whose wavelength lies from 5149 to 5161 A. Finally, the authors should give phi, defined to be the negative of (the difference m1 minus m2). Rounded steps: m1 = 10.04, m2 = 9.686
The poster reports -0.4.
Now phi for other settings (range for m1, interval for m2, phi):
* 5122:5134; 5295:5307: -0.6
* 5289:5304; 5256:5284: -0.1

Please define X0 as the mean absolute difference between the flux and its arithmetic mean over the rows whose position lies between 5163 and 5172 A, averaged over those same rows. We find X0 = 0.56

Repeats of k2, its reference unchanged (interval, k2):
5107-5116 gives 5115.5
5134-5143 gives 5139.5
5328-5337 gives 5331.5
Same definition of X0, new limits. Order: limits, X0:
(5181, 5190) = 0.35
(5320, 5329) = 0.51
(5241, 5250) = 0.43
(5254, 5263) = 0.66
